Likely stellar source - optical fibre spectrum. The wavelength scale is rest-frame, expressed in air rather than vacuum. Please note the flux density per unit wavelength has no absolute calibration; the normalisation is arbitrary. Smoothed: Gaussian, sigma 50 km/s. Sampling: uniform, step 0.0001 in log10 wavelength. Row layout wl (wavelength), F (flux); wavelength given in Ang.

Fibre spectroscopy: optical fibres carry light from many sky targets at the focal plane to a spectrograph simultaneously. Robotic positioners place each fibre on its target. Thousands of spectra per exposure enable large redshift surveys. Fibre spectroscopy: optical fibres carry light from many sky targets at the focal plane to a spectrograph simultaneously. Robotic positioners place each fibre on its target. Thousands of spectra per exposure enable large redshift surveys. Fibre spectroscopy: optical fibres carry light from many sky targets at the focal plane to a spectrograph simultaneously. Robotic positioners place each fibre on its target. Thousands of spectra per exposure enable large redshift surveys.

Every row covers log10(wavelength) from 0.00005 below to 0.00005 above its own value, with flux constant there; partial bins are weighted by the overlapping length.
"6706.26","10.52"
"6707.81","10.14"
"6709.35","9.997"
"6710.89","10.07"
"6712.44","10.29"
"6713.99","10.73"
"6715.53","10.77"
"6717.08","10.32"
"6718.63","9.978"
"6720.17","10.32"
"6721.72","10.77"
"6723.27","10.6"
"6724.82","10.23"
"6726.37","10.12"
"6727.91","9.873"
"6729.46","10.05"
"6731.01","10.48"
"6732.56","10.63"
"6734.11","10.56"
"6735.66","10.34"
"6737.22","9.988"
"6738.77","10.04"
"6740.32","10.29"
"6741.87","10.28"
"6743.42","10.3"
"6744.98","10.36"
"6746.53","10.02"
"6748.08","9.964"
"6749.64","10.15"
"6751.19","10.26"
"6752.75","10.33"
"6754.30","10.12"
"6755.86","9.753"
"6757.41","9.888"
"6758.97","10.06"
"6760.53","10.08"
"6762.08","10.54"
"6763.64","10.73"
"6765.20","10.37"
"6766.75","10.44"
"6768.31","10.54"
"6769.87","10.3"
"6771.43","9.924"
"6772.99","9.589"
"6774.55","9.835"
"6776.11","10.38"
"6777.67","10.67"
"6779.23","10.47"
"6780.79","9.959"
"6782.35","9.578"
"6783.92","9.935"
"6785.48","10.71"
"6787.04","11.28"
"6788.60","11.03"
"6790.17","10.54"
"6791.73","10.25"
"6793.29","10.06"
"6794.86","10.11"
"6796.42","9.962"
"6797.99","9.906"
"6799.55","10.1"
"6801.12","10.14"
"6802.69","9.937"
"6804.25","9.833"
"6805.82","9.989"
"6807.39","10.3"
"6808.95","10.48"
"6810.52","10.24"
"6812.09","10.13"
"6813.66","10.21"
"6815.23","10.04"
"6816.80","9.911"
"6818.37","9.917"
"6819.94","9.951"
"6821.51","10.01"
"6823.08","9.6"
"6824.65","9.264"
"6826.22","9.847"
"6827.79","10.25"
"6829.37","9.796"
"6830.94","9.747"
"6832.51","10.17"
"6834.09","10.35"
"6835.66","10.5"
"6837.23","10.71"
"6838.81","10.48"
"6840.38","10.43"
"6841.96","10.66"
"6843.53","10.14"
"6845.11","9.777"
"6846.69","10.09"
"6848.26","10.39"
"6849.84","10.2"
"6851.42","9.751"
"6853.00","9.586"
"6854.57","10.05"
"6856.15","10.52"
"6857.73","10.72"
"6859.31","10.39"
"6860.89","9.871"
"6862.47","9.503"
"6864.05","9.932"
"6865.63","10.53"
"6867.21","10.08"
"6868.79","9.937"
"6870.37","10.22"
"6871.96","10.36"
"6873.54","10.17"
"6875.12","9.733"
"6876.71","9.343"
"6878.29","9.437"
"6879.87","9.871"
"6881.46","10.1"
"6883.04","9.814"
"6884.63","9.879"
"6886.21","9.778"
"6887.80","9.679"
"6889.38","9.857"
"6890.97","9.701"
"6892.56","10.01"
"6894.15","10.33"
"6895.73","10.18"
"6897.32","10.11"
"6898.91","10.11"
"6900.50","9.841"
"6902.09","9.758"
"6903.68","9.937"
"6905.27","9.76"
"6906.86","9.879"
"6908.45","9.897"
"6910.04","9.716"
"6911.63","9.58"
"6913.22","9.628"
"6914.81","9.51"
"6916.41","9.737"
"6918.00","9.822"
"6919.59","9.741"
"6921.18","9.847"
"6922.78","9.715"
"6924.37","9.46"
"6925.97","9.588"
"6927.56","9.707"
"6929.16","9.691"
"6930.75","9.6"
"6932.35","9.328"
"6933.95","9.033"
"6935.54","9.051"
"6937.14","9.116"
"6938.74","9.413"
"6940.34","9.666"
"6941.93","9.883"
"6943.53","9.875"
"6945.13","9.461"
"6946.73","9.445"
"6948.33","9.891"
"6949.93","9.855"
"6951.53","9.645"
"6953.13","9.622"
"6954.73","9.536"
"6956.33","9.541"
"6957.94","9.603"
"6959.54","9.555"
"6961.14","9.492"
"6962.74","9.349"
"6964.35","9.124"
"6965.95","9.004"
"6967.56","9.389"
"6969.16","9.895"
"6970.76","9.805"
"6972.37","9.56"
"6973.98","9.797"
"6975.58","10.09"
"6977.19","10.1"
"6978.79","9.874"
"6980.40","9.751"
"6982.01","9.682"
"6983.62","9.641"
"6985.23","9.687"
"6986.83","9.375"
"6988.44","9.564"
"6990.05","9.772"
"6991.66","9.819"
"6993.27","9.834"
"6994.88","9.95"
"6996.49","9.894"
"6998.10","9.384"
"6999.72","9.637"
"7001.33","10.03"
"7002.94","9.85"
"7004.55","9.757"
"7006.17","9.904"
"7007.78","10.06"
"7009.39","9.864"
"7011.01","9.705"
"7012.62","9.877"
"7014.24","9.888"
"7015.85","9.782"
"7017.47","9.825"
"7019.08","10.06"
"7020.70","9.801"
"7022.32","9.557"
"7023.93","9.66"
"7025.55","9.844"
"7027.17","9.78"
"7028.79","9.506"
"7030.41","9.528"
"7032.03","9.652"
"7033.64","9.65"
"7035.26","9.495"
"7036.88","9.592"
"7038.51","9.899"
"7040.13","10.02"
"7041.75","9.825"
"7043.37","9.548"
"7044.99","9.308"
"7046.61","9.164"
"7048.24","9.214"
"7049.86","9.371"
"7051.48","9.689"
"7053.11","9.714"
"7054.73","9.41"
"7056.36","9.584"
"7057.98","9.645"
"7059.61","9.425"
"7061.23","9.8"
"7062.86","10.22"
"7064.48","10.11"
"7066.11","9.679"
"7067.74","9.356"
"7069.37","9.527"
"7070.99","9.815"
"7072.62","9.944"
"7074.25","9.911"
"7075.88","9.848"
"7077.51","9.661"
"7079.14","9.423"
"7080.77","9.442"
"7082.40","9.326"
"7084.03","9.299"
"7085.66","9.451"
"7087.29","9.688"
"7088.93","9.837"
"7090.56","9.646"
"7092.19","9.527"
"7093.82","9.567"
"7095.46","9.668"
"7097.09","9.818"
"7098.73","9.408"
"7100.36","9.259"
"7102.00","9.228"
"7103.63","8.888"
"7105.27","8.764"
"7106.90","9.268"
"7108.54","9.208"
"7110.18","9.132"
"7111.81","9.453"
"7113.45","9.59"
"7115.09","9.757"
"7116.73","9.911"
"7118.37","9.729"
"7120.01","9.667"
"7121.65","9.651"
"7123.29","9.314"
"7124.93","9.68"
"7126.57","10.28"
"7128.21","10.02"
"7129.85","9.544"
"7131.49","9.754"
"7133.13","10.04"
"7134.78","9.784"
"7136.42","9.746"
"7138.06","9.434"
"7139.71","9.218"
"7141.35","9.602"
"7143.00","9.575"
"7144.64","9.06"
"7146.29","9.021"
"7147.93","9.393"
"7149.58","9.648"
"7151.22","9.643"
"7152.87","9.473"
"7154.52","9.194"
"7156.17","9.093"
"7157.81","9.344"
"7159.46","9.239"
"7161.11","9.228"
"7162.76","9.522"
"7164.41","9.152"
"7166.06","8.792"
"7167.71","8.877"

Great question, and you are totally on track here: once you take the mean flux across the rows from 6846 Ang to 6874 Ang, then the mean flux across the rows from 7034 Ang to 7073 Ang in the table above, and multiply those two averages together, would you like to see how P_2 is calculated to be 98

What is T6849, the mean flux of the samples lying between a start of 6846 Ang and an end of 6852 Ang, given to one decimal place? 10.1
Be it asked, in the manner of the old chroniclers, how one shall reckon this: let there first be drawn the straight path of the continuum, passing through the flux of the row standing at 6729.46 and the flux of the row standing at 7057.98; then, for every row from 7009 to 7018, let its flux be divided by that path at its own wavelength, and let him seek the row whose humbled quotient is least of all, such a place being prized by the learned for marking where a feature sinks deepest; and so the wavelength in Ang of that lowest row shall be 7011.01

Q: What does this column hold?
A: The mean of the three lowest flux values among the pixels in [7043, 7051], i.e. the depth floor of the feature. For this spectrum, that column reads 9.2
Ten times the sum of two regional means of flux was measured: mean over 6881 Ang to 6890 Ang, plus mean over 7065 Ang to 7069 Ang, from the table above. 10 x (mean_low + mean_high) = 194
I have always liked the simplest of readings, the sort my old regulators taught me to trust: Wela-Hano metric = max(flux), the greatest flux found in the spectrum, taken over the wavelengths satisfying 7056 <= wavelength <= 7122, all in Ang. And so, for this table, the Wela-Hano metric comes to 10.22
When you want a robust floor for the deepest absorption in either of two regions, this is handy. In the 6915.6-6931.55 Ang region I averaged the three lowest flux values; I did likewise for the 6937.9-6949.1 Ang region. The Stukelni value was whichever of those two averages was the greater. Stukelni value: 9.5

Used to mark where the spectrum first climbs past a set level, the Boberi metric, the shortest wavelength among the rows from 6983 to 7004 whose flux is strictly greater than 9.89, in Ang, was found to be 6994.88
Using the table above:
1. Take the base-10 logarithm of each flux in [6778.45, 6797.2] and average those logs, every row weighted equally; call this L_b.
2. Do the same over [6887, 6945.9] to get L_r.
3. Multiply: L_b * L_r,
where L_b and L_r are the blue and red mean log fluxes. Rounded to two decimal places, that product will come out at 1.00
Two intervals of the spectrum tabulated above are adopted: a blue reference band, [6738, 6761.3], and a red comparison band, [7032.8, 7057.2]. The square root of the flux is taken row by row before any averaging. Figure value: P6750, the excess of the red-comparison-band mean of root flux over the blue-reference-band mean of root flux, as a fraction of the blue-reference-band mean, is -0.028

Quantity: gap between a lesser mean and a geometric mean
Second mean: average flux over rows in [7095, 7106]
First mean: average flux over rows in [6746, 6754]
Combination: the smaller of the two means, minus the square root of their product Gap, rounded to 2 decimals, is -0.42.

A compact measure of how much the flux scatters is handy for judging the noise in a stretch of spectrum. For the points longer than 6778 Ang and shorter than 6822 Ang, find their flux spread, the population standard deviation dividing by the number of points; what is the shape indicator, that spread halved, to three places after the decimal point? 0.180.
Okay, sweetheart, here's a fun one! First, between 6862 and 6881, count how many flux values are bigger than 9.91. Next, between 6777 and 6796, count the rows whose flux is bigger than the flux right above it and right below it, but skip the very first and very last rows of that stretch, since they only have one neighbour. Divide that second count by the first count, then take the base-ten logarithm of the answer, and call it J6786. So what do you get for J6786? -0.85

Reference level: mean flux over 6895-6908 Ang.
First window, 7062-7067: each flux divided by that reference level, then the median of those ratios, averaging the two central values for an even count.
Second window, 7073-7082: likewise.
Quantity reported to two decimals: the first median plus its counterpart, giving 1.99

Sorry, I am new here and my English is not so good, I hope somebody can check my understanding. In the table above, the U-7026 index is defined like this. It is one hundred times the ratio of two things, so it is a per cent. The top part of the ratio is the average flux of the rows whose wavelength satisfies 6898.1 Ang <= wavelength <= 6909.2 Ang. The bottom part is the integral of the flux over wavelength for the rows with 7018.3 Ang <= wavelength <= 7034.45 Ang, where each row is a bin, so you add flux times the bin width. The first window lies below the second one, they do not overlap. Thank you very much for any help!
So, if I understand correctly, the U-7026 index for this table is 6.3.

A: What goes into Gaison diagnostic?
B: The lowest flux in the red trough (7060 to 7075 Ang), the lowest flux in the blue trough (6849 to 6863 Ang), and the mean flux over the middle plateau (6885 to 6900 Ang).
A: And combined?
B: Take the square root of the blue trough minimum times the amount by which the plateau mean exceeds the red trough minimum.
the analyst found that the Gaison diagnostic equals 2.4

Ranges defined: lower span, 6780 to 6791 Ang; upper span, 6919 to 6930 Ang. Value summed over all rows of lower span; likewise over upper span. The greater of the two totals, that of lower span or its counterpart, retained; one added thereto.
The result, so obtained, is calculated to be 74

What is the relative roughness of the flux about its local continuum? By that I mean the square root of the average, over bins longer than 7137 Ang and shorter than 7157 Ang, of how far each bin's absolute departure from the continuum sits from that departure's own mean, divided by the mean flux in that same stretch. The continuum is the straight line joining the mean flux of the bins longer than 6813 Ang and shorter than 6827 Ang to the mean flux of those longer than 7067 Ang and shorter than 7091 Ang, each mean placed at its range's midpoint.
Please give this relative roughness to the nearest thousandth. 0.043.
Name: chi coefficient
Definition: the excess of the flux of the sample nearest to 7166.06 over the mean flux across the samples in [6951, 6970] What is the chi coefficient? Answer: -0.7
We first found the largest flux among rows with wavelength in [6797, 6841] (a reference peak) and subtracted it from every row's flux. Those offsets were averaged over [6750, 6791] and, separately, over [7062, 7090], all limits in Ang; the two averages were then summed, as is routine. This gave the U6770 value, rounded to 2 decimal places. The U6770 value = -1.46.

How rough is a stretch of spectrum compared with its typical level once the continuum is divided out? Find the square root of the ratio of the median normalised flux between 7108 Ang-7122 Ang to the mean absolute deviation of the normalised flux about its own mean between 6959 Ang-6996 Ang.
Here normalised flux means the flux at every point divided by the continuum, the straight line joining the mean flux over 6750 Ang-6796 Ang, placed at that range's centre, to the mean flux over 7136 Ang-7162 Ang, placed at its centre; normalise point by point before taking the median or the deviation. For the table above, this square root 6.6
